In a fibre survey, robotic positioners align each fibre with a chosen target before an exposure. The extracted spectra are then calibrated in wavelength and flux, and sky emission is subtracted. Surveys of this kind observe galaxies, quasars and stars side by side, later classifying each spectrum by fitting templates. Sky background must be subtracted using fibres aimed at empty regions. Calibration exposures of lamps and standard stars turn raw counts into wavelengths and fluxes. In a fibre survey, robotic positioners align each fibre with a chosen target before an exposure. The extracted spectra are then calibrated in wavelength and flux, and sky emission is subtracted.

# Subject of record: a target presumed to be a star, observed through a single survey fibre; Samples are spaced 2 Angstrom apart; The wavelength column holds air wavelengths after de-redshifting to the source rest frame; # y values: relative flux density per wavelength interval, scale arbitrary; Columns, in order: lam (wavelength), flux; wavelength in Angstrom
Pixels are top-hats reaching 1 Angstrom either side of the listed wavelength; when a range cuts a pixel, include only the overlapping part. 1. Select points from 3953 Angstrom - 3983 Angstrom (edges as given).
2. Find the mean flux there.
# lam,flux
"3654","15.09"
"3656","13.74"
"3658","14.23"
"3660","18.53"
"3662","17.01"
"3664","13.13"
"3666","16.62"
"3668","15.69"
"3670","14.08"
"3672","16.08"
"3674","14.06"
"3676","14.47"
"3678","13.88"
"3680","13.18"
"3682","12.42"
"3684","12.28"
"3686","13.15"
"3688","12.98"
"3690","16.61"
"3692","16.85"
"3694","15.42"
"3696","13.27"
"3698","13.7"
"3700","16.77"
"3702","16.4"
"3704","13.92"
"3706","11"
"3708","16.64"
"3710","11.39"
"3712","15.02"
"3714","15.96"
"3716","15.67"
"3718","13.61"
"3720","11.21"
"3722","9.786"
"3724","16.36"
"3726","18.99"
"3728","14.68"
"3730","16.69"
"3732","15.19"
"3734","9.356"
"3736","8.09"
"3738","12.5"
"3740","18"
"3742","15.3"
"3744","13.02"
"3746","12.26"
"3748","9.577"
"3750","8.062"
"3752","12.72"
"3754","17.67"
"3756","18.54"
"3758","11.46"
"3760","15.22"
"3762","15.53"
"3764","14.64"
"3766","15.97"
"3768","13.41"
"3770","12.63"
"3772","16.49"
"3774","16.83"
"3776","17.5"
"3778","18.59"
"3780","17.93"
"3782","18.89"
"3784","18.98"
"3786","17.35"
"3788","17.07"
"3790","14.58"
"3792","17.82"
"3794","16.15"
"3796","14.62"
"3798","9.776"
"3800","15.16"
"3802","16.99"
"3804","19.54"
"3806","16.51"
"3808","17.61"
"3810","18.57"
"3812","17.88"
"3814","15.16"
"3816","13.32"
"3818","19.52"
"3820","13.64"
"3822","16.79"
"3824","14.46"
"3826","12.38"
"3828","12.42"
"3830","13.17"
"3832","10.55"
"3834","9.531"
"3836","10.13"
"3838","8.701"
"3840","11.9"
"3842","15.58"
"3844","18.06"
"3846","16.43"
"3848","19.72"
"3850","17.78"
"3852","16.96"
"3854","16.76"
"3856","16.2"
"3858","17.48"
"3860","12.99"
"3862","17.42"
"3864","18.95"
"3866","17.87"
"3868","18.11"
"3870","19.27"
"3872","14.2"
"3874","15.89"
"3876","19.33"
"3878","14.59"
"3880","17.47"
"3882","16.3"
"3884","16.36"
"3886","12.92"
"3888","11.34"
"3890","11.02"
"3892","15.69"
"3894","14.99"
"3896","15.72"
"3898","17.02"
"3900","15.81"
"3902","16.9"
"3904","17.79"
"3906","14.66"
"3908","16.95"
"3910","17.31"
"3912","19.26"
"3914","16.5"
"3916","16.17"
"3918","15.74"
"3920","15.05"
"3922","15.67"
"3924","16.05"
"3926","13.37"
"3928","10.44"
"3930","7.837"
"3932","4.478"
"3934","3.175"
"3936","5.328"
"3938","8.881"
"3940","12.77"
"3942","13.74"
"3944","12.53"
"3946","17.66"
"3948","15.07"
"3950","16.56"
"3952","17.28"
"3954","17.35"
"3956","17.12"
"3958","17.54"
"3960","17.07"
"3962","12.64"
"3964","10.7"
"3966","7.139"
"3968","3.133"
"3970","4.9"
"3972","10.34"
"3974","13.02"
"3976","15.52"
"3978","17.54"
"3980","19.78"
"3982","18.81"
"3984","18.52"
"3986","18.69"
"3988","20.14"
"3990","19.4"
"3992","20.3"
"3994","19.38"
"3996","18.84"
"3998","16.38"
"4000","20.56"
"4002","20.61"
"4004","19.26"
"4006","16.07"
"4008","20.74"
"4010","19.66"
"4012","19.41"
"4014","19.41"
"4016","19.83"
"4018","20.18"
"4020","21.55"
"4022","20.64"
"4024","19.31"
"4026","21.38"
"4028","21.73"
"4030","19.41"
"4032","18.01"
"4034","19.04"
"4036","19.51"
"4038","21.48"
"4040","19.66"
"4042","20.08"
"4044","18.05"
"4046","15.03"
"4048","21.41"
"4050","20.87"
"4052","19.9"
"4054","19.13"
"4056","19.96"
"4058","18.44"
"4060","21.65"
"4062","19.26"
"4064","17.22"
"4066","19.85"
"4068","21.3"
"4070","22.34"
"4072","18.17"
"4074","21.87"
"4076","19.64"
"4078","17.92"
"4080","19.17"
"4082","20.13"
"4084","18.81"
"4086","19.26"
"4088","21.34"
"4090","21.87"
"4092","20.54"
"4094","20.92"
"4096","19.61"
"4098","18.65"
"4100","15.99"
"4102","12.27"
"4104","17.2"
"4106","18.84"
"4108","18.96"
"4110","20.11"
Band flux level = 13.5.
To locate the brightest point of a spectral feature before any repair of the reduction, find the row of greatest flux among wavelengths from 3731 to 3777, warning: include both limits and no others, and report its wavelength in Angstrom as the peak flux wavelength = 3756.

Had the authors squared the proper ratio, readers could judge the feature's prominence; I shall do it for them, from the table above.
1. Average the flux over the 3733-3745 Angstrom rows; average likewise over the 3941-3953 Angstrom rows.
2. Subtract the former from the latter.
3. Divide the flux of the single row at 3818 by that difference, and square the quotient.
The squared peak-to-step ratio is 50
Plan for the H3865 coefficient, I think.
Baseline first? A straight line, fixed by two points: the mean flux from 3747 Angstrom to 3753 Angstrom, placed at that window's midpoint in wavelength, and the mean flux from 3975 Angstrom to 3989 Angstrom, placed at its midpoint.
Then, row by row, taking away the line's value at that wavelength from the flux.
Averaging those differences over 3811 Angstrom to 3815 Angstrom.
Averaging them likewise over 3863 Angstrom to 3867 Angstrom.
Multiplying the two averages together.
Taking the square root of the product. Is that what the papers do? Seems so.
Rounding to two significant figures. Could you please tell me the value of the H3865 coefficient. 4.2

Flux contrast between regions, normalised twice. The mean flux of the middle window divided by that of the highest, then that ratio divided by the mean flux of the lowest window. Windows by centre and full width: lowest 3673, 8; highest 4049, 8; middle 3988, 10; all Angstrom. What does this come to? 0.0685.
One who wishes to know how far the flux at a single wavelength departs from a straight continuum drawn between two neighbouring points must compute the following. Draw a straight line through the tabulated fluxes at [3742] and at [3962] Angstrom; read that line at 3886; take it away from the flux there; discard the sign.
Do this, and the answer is 0.6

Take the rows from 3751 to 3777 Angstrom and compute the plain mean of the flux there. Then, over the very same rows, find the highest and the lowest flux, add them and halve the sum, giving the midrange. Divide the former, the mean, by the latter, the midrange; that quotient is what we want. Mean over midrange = 1.02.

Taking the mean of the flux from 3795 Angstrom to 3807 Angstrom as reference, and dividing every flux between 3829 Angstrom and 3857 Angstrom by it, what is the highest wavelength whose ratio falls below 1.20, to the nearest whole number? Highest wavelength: 3856 Angstrom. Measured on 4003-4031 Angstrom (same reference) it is 4006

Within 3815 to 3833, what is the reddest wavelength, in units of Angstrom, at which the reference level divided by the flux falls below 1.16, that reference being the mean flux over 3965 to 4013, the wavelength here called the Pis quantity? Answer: 3824 Angstrom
